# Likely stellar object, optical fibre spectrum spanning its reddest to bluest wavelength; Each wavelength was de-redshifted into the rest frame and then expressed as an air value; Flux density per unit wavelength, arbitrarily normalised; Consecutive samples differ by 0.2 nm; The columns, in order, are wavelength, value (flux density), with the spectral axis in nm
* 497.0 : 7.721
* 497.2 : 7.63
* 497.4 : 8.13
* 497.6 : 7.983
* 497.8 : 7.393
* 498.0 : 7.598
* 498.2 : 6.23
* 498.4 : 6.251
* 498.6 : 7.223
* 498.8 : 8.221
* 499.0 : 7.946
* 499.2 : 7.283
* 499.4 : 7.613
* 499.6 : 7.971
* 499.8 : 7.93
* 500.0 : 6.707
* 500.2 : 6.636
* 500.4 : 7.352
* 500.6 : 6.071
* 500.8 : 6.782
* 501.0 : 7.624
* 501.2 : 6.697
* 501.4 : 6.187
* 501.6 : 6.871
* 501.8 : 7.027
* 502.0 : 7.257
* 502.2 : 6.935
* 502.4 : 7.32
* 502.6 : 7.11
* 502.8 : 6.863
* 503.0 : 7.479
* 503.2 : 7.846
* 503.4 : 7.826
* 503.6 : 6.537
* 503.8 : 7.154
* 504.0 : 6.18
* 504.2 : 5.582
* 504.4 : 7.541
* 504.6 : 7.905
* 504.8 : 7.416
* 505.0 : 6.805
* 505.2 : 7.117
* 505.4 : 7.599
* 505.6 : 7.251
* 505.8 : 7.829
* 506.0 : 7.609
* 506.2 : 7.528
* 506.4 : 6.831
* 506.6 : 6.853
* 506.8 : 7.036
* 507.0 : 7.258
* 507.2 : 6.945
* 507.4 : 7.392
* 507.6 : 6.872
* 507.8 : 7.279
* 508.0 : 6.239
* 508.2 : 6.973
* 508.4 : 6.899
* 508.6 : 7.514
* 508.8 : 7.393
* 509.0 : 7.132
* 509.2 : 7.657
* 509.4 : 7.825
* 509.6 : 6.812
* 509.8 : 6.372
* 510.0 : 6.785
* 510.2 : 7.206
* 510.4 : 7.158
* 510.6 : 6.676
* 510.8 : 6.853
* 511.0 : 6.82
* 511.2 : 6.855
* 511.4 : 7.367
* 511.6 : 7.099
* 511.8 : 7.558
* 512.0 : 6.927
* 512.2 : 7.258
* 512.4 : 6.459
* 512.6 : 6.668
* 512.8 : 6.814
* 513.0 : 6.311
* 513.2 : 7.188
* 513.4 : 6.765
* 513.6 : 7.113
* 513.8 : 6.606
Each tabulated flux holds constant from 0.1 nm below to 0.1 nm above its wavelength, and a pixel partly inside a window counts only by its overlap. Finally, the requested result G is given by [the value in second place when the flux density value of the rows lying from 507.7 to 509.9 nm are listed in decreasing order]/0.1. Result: 76.6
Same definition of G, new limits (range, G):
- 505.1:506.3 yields 76.1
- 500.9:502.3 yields 72.6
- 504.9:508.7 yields 76.1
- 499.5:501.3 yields 79.3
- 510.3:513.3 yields 73.7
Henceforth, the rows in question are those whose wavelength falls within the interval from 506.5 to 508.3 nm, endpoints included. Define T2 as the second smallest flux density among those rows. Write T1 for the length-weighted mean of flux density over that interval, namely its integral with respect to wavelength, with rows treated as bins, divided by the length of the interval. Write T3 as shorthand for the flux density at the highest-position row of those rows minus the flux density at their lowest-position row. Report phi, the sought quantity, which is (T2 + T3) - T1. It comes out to -0.01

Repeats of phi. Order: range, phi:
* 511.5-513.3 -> -0.37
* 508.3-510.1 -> -0.48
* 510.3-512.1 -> -0.45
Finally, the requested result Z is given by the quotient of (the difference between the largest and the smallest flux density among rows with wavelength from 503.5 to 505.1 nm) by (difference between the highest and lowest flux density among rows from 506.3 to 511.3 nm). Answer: 1.46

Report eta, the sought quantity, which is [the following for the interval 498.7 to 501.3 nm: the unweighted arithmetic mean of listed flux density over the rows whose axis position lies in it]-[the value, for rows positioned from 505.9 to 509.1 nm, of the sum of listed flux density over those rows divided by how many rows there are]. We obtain 0.19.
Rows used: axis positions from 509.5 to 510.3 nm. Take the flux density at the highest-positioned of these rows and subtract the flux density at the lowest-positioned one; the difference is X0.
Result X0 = 0.4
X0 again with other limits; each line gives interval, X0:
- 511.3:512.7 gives -0.7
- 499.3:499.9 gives 0.3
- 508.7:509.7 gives -0.6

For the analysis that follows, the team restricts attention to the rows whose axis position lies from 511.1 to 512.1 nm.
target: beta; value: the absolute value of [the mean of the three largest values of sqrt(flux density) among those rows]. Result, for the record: 2.709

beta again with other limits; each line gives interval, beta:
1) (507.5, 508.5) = 2.655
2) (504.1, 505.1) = 2.760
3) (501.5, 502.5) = 2.683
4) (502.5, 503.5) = 2.778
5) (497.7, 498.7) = 2.721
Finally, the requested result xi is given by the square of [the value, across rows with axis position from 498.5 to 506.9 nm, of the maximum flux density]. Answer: 68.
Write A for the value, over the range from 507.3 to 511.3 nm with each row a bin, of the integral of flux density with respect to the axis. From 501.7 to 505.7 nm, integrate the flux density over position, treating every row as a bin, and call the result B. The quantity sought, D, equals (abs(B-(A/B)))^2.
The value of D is 760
